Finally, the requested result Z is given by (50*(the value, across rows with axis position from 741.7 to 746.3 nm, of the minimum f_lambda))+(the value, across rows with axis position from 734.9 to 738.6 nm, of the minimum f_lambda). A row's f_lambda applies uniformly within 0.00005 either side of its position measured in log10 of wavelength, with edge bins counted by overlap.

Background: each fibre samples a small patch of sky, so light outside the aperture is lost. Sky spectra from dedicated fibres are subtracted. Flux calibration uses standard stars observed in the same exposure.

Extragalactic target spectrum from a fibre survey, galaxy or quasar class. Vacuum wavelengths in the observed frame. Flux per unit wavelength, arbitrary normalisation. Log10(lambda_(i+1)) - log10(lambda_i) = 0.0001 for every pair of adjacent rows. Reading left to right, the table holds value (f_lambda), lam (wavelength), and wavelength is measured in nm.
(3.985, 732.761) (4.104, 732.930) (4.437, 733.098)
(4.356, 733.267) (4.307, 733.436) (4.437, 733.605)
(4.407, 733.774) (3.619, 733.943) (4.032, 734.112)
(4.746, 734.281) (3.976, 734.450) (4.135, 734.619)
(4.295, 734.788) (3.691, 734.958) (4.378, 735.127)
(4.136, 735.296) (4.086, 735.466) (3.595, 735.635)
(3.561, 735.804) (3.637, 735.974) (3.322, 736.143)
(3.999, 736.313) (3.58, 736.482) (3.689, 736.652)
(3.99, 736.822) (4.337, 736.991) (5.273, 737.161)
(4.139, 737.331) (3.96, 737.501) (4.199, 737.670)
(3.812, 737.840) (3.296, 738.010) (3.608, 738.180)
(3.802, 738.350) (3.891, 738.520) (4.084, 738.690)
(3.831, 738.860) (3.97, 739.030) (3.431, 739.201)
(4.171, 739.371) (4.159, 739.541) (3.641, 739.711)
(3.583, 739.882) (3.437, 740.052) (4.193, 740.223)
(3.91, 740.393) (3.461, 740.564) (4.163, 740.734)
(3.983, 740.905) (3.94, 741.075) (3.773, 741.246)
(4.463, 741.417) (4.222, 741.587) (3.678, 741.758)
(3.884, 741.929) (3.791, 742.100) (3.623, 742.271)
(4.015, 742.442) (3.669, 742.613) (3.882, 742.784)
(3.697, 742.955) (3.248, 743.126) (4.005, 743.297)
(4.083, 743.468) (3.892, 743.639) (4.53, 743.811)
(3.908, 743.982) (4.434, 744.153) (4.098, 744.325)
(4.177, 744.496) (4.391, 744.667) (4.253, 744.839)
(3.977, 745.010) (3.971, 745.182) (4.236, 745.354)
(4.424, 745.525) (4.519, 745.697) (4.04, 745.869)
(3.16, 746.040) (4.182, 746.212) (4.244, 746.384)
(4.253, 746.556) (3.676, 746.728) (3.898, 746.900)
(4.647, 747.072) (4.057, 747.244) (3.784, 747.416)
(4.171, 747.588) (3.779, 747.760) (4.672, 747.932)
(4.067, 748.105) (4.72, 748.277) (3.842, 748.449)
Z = 161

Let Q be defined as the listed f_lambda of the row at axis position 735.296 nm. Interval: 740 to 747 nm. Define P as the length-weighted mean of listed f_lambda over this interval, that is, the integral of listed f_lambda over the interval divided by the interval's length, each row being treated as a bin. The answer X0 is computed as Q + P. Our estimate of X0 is 8.1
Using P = 3.99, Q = 4.136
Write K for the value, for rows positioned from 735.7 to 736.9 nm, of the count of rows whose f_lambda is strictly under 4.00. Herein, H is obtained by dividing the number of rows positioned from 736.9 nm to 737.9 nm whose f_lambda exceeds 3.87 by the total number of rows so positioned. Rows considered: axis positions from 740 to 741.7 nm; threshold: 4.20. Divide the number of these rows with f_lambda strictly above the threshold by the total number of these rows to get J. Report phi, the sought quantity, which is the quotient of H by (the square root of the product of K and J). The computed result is 0.7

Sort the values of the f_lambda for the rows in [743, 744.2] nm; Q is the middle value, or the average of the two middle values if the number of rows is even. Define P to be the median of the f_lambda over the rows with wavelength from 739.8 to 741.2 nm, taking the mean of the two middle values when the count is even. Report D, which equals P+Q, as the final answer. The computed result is 7.9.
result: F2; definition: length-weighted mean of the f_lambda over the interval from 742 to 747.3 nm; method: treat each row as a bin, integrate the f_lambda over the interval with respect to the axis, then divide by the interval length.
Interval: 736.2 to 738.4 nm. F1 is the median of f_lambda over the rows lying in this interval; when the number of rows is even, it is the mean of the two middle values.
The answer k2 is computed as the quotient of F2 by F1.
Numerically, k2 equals 1.02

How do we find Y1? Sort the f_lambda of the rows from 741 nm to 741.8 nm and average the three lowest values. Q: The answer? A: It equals 3.80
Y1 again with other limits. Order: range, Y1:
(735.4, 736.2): 3.49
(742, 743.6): 3.51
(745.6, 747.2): 3.58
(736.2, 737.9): 3.69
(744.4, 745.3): 4.04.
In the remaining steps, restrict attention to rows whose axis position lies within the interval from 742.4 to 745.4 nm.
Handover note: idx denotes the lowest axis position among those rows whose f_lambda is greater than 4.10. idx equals 743.811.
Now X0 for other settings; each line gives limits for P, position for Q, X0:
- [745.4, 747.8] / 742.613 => 7.7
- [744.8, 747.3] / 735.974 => 7.7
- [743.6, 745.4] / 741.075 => 8.1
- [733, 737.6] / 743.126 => 7.3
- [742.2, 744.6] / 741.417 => 8.4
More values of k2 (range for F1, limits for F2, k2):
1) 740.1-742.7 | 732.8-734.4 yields 1.09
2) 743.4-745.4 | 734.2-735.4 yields 1.01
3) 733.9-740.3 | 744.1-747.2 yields 1.04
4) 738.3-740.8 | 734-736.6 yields 1.01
